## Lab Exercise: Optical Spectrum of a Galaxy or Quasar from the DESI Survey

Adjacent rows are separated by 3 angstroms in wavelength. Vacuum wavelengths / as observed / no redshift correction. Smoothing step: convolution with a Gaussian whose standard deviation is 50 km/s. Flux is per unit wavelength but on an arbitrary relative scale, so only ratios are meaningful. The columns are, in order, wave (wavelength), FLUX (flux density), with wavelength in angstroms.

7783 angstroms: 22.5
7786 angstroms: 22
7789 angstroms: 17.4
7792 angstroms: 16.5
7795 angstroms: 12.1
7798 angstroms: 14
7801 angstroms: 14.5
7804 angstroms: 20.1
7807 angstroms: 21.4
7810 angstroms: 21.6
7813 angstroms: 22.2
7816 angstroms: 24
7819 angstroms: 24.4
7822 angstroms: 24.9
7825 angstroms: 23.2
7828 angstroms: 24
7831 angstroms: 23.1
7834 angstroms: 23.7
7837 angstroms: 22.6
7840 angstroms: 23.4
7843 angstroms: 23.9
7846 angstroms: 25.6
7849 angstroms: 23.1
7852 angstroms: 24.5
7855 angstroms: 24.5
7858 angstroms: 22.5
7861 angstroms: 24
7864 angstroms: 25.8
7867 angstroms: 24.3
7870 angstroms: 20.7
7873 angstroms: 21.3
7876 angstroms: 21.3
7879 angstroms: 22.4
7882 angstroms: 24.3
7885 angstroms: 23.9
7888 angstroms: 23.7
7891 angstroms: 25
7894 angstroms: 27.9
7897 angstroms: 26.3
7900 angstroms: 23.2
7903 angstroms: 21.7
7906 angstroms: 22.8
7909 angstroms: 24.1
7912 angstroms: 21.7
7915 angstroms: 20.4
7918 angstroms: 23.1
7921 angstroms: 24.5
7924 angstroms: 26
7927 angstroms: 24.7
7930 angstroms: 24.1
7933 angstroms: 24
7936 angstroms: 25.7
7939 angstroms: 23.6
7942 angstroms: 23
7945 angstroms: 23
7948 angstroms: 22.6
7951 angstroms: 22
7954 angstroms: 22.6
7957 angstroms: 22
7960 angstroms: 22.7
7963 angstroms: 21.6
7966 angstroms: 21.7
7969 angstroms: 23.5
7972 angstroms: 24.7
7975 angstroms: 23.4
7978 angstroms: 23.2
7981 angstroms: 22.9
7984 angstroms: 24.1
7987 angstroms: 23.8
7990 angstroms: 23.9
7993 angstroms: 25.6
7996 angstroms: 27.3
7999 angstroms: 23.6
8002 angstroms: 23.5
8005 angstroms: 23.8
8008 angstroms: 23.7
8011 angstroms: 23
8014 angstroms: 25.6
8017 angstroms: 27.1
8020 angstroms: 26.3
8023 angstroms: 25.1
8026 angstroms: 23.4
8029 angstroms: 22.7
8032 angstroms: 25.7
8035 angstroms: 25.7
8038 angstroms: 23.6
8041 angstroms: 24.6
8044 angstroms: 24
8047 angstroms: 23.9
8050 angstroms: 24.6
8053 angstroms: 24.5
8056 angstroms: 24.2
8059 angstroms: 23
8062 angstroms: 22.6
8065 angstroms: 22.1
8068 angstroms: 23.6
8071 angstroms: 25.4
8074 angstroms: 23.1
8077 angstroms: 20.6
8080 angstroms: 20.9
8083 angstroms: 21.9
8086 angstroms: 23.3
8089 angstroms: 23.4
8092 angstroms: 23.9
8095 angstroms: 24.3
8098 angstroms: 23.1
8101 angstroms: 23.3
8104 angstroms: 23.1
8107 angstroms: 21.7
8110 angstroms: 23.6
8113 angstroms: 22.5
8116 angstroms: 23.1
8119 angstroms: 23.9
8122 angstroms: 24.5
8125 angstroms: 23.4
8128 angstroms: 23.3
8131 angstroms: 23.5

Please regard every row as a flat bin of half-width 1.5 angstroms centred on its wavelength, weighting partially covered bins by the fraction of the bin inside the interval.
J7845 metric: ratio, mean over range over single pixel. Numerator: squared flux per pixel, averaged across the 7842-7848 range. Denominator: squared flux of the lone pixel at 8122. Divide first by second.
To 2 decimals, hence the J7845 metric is 1.02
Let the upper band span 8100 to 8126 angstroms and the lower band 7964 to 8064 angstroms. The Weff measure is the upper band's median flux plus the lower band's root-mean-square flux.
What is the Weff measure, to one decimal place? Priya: 47.5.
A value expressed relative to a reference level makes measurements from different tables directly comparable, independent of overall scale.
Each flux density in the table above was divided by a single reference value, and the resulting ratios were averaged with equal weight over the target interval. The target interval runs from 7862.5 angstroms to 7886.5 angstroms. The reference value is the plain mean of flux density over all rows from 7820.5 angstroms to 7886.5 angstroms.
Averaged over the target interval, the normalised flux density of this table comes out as 0.98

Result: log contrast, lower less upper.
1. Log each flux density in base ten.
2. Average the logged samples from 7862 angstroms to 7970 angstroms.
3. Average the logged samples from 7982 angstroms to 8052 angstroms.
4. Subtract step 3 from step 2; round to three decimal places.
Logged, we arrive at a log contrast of -0.022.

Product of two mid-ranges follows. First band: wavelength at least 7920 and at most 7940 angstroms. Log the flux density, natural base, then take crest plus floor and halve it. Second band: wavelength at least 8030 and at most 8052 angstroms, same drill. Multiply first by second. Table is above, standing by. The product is 10.28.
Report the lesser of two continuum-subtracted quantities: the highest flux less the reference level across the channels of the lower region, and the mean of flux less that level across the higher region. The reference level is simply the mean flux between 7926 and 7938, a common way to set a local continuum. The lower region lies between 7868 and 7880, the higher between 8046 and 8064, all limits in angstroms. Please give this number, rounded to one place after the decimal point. -2.2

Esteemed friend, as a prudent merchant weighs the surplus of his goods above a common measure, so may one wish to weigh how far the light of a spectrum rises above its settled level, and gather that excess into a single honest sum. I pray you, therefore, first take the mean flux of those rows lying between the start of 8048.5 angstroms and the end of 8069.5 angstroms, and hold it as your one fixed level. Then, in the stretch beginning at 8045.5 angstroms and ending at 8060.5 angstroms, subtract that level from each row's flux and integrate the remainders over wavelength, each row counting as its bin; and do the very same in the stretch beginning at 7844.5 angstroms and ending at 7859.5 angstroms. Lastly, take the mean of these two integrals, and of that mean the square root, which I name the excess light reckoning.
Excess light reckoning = 2.81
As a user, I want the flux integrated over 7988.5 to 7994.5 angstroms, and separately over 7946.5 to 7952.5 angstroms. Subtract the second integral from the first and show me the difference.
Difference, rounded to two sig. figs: 15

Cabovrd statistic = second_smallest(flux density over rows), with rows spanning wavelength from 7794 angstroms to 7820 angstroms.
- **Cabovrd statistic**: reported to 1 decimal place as 14.0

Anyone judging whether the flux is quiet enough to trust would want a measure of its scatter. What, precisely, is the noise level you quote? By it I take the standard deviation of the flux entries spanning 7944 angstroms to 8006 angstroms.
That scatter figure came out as 1.3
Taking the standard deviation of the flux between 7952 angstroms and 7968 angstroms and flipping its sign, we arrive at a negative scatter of -0.5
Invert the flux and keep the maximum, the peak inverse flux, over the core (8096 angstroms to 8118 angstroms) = 0.046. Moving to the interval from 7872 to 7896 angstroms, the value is 0.047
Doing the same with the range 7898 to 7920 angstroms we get 0.049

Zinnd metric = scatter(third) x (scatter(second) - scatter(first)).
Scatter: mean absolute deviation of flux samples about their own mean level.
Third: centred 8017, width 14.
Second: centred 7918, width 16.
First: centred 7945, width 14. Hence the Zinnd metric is 1.4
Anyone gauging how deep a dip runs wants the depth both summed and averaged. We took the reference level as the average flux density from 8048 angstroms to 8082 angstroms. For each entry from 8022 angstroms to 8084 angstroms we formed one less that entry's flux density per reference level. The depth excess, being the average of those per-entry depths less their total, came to 0.38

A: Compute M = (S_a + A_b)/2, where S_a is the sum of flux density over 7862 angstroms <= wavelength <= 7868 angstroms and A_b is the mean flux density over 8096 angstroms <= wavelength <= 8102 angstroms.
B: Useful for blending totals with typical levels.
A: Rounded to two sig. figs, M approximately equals 37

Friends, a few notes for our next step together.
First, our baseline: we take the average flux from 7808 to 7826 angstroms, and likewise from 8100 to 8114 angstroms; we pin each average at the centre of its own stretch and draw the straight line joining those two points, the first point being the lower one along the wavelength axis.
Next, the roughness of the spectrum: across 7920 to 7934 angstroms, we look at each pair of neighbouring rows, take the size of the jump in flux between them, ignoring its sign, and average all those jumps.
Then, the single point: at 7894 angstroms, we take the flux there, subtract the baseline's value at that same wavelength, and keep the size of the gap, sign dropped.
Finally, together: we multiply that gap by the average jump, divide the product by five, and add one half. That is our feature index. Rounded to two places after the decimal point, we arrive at 1.32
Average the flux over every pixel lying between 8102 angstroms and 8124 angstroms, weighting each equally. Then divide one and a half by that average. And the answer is 0.065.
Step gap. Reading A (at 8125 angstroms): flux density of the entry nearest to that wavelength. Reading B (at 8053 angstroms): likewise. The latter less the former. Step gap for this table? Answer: 1.1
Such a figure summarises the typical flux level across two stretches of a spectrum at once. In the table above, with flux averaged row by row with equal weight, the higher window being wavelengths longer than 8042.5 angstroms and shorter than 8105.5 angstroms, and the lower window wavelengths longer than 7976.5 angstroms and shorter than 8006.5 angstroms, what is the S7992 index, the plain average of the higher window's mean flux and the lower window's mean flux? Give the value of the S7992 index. 23.7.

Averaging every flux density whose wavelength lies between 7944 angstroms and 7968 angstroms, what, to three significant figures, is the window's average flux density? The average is 22.3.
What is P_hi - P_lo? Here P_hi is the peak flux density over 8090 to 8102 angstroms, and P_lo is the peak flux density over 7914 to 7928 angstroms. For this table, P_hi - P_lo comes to -1.7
